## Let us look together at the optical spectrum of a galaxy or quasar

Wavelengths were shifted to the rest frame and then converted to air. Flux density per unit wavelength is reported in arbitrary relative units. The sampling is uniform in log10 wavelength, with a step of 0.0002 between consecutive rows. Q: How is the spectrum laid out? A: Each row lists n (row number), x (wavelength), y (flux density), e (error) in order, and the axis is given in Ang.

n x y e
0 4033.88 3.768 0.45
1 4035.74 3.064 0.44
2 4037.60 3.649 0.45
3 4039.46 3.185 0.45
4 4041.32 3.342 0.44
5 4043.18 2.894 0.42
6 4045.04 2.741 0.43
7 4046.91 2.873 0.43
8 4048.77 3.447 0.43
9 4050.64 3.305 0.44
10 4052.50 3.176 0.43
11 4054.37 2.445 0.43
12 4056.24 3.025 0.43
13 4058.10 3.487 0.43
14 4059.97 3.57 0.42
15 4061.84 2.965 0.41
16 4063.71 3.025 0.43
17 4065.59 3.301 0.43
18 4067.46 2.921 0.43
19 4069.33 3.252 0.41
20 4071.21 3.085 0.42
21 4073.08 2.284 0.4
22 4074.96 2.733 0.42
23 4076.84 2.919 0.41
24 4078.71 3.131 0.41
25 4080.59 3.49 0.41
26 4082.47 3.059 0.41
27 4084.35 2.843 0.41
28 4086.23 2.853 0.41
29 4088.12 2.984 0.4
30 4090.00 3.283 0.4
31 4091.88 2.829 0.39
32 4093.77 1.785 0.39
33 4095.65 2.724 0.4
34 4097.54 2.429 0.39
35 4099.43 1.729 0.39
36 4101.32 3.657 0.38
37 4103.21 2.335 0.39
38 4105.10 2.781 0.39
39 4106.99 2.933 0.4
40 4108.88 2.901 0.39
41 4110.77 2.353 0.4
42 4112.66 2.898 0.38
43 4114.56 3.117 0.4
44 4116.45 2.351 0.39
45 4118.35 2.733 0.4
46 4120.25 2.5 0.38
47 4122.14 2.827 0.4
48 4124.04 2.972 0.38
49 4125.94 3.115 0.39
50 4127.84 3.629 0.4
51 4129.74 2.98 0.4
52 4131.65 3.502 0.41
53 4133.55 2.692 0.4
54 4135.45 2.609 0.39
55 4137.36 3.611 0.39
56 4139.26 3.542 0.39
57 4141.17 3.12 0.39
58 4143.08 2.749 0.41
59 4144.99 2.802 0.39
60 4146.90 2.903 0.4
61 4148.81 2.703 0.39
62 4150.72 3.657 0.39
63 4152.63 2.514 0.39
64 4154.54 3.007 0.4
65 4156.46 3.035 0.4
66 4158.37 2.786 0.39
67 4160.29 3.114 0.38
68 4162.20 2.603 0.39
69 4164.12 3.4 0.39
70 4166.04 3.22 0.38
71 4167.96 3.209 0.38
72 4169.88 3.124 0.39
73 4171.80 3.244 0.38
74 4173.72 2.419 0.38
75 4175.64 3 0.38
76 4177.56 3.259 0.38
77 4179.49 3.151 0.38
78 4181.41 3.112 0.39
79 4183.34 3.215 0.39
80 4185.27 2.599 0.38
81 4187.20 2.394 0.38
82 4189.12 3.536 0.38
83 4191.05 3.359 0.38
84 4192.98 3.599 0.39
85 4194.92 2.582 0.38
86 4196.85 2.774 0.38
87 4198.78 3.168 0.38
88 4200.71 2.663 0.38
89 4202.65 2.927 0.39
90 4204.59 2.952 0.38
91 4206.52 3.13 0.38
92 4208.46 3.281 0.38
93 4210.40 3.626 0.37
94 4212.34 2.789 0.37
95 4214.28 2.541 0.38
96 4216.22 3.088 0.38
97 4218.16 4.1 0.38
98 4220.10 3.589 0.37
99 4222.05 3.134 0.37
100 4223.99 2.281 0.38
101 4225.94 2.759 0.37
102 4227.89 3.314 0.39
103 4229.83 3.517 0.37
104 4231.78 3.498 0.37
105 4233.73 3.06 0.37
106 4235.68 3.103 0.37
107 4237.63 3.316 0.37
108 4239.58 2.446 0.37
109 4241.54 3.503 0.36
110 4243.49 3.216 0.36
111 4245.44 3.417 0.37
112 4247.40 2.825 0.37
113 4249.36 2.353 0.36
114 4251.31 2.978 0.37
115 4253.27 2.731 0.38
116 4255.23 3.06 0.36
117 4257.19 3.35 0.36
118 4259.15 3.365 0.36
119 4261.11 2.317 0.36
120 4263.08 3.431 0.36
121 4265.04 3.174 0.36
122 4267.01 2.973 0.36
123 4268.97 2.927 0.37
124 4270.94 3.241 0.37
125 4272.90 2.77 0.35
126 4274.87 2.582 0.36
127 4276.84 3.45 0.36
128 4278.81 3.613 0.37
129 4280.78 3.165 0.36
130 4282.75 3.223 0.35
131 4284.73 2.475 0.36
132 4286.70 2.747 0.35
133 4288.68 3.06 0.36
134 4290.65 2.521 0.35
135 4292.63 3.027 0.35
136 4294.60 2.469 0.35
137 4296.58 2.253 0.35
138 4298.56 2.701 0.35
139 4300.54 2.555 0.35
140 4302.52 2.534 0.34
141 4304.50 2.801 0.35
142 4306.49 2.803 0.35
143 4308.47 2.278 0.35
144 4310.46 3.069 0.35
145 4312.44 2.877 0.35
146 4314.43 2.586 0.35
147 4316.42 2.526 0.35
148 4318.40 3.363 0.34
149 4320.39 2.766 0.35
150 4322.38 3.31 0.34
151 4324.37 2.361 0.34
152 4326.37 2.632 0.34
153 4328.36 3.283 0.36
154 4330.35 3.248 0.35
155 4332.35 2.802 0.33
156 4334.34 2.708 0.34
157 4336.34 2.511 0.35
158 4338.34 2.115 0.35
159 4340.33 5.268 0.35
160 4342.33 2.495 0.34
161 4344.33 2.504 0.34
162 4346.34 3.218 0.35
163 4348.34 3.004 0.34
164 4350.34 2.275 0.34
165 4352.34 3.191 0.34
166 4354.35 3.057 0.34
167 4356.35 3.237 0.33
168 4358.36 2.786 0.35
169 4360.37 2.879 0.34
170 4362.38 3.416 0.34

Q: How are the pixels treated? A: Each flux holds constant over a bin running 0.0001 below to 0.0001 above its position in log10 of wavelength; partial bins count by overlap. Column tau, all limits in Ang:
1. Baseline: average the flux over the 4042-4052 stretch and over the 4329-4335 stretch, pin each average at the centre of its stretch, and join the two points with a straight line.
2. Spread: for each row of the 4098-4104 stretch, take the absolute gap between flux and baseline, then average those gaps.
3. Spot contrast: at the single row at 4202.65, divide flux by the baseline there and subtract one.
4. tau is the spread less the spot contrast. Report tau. 0.89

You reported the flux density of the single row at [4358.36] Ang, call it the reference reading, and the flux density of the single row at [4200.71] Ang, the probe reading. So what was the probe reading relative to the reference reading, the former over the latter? 0.96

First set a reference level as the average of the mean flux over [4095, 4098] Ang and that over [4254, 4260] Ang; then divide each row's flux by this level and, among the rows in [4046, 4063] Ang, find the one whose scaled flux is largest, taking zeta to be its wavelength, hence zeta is 4059.97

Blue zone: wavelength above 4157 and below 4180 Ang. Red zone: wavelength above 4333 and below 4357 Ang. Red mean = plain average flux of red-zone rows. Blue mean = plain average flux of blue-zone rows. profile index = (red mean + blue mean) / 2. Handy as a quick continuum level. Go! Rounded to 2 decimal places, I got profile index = 3.00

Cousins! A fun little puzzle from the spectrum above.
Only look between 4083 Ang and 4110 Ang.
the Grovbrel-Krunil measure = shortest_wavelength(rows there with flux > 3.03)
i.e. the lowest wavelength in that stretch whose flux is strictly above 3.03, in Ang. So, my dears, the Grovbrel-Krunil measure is 4090.00 Ang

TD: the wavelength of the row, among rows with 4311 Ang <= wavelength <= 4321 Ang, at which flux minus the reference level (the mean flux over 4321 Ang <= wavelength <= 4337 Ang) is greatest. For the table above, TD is 4318.40 Ang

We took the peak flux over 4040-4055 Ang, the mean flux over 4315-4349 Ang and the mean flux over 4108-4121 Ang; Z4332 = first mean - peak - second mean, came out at -3.2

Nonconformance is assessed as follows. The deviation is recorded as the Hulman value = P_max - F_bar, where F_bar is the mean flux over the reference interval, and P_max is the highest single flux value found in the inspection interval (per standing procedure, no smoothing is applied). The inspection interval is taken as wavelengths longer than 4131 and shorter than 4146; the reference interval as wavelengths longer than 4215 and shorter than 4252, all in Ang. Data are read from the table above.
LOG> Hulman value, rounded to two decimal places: 0.48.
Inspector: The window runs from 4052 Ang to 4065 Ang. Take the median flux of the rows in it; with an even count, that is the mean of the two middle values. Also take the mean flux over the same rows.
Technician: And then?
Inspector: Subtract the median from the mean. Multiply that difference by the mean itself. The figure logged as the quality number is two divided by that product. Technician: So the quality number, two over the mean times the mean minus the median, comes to 9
